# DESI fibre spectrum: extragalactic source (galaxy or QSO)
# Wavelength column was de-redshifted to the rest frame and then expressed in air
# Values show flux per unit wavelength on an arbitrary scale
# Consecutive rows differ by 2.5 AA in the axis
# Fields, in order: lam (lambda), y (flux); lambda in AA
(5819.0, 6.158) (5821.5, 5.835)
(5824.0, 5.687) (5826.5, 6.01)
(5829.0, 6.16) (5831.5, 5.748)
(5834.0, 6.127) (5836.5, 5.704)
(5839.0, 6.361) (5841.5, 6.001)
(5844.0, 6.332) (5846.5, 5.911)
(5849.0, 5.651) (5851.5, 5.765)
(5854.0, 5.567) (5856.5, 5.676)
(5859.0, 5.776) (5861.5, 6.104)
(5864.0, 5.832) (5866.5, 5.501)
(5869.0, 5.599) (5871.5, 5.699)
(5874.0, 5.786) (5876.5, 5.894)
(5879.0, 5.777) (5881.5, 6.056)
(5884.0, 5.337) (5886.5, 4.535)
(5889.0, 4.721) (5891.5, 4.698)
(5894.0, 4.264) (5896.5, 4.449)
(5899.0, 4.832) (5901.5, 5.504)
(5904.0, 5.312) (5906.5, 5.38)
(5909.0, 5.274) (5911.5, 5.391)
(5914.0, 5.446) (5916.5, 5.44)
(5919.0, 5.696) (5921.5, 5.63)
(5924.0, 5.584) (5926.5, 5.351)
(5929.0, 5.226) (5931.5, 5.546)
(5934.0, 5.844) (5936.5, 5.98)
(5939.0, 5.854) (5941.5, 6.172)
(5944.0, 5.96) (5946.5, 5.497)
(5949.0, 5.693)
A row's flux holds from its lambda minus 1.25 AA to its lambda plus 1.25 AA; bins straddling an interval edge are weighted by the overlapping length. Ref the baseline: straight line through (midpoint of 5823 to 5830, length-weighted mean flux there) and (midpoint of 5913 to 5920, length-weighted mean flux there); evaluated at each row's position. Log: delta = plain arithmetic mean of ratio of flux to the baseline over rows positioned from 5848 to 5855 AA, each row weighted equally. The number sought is 0.97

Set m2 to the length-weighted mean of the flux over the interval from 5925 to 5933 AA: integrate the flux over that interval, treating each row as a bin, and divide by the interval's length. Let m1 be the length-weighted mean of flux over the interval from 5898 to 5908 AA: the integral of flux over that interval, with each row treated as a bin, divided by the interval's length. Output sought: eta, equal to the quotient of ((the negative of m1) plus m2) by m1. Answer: 0.02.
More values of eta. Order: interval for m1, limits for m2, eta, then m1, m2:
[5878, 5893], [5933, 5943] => 0.16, 5.16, 5.97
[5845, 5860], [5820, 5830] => 0.03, 5.73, 5.92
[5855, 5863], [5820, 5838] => 0.01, 5.84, 5.91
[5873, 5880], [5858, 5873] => -0.01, 5.82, 5.75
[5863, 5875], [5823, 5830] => 0.05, 5.68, 5.95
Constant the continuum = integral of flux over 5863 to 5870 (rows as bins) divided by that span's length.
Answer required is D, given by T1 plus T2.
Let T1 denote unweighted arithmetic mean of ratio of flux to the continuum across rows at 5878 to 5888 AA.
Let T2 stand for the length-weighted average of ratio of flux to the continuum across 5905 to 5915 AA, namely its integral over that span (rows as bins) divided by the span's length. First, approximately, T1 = 0.96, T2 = 0.95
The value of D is 1.91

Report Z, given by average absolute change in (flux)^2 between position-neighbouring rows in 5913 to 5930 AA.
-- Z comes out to 1.3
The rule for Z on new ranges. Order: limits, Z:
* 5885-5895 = 1.9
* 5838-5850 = 4.2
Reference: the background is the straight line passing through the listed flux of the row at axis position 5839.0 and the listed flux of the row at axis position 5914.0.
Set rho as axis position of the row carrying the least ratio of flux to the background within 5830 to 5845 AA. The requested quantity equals 5831.5 AA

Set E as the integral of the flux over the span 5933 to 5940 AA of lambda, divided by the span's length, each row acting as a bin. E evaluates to 5.90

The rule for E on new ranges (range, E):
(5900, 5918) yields 5.39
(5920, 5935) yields 5.53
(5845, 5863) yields 5.79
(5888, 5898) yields 4.54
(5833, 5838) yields 5.93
